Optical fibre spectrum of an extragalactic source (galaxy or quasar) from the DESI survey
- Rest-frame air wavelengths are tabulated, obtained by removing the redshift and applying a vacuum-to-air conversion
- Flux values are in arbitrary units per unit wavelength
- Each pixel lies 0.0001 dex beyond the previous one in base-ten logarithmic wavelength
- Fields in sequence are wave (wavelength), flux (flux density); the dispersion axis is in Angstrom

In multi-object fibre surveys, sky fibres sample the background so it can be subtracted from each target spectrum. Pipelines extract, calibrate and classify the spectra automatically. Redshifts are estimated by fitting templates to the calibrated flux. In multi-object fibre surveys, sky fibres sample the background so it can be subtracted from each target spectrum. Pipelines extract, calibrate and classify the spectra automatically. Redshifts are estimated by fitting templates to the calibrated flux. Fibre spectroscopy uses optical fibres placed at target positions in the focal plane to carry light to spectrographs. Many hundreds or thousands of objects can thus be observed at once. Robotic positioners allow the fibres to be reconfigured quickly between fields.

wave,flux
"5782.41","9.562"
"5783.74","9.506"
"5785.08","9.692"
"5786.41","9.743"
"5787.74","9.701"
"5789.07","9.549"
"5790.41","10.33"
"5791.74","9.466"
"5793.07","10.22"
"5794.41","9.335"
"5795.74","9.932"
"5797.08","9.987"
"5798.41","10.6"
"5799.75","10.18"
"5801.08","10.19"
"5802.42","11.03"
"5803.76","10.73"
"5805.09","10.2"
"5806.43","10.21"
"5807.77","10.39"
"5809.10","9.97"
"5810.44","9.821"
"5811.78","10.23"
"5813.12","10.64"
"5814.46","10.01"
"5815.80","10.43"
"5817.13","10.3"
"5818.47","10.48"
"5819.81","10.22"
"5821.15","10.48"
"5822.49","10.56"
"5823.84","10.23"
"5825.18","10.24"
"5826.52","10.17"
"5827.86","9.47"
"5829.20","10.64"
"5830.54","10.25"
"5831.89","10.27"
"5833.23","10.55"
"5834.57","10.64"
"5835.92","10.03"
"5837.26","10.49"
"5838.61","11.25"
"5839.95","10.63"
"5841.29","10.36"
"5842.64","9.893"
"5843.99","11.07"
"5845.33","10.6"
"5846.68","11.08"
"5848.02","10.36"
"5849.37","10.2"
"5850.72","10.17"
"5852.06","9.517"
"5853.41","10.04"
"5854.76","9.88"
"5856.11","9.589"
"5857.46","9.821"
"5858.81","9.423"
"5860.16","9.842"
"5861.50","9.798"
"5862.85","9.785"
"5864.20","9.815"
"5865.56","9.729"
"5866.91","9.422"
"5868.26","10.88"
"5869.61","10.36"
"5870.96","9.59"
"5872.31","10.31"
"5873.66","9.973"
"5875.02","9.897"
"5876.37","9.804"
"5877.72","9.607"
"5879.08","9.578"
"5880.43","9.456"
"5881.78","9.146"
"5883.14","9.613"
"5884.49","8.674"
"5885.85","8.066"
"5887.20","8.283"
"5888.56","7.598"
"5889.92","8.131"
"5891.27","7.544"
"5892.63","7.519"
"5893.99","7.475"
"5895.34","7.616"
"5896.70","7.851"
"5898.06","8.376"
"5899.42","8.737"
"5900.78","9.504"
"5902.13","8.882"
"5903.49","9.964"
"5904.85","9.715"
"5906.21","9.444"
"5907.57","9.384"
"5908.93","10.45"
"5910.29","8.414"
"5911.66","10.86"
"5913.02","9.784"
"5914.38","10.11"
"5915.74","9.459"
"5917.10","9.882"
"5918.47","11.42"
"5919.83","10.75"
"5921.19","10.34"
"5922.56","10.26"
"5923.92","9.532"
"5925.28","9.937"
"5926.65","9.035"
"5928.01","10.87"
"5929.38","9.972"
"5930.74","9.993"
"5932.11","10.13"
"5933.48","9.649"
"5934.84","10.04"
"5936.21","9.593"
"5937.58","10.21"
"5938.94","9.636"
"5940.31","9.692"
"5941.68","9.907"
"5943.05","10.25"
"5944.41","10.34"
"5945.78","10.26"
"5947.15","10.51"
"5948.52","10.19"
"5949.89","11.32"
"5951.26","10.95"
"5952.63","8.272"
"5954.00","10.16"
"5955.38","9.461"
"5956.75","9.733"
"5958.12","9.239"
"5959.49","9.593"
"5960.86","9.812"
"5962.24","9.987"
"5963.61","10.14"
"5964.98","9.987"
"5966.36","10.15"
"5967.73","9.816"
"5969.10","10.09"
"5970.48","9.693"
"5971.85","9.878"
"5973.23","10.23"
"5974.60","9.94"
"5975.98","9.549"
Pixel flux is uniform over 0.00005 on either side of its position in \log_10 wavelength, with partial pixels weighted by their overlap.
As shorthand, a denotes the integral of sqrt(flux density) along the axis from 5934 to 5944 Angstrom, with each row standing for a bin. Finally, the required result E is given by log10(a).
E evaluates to 1.50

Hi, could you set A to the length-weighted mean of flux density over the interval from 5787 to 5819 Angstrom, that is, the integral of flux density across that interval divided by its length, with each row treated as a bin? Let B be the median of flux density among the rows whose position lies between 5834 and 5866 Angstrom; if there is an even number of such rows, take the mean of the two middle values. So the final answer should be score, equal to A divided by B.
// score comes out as 1.013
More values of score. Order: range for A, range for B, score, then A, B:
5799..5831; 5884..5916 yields 1.183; 10.3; 8.7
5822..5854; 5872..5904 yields 1.176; 10.4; 8.8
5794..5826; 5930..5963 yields 1.028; 10.3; 10.0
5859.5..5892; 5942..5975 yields 0.933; 9.4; 10.0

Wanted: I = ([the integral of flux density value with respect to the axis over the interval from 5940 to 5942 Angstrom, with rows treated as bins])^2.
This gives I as 383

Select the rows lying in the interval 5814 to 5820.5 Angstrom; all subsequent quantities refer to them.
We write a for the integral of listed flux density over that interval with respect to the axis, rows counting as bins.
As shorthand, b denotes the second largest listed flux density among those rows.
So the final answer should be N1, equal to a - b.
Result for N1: 56.6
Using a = 67.0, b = 10.43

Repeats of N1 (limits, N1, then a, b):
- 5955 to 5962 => 57.5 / 67.2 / 9.733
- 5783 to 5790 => 57.9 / 67.6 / 9.701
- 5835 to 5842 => 63.2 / 73.8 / 10.63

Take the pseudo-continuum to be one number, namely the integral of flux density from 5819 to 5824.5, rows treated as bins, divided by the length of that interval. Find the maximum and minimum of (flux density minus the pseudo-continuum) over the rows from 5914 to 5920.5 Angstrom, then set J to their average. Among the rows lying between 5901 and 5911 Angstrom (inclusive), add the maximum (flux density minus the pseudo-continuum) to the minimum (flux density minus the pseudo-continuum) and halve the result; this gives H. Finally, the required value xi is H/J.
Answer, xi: -12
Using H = -0.9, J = 0.1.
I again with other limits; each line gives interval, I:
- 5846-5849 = 1024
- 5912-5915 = 910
